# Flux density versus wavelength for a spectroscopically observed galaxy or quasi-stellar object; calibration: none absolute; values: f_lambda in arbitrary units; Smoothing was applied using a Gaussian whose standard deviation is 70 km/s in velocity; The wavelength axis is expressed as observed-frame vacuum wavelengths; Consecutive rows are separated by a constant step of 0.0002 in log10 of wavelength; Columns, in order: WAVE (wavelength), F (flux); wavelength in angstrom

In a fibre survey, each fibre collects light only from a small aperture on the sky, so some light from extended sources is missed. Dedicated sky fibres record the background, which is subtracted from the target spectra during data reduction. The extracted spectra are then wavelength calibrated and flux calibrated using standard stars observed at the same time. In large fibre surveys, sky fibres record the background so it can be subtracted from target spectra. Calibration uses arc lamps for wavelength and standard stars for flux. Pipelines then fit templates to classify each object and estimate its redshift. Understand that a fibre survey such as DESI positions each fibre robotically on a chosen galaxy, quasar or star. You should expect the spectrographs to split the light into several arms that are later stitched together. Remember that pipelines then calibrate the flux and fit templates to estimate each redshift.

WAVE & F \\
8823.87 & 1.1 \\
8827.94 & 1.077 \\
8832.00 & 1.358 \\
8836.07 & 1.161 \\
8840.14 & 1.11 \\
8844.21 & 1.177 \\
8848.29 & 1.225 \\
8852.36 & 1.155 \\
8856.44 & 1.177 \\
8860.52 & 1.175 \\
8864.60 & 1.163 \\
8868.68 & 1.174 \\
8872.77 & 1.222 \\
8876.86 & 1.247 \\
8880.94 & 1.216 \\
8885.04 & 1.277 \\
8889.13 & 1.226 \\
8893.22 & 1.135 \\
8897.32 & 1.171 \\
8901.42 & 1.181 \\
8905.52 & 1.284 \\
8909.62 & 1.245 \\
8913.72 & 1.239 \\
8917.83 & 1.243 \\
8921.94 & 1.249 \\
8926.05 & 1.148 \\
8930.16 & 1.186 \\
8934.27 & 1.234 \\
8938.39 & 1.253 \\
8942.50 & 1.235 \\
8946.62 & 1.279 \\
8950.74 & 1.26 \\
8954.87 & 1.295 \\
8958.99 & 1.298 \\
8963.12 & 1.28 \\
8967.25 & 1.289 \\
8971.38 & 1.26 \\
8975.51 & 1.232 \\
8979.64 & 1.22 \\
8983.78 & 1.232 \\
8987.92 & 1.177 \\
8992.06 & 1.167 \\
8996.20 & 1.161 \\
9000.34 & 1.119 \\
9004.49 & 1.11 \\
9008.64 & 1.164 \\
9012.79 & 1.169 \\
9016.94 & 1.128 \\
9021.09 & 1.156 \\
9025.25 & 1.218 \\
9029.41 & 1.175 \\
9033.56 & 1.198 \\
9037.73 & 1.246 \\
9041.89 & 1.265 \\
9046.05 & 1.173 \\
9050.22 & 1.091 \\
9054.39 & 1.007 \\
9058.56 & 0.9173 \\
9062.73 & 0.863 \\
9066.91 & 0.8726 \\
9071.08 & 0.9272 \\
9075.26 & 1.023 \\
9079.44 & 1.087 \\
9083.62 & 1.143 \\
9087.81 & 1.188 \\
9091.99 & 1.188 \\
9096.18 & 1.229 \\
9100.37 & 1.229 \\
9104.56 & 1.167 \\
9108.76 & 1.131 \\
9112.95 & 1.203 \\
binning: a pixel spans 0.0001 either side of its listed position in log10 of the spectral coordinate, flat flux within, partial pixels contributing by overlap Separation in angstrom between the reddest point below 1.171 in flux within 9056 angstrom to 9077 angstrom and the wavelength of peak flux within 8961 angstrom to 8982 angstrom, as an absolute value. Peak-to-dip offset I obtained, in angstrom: 108.0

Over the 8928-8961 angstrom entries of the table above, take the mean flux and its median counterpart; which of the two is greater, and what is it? 1.26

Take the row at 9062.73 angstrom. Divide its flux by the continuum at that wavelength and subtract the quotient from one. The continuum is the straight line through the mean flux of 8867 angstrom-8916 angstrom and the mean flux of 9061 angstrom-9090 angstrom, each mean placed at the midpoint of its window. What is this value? 0.16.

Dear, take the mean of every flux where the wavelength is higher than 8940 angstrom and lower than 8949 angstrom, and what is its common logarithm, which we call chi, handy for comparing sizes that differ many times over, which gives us 0.10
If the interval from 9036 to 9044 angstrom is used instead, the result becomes 0.10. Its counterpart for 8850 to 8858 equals 0.07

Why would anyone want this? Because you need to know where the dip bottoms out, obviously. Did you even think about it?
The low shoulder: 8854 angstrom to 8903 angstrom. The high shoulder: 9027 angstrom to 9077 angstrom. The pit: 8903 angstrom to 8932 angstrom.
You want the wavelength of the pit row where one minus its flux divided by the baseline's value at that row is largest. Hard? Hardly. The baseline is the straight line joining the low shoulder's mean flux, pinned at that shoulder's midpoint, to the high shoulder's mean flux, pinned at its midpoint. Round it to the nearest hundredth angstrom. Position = 8926.05 angstrom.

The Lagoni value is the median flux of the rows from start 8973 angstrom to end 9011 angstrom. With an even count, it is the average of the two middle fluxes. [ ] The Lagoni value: 1.17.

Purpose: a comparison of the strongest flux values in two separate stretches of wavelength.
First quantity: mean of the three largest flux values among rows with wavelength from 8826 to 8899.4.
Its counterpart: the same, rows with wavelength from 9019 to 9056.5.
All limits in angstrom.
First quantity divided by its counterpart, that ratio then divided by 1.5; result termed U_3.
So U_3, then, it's 0.694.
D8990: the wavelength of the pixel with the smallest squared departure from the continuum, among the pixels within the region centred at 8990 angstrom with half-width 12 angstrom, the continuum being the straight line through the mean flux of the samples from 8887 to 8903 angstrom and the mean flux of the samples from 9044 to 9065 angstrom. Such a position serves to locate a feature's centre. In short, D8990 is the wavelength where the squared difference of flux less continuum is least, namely 9000.34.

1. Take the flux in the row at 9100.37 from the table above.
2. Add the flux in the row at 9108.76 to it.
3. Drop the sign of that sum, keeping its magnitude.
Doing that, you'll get 2.36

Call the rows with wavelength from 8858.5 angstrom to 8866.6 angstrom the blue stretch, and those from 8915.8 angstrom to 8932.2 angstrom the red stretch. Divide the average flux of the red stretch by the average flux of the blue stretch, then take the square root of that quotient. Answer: 1.016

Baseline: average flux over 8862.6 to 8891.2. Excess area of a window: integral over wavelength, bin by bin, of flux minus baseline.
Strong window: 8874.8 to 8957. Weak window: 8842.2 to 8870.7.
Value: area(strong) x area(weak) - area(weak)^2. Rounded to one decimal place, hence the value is -2.4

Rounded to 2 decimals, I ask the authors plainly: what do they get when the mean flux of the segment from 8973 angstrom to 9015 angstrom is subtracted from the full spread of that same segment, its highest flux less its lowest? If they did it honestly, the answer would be -1.05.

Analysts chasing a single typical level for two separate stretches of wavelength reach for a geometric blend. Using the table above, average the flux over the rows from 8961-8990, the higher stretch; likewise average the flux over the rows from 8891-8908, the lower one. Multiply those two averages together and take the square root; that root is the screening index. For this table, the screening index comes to 1.22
